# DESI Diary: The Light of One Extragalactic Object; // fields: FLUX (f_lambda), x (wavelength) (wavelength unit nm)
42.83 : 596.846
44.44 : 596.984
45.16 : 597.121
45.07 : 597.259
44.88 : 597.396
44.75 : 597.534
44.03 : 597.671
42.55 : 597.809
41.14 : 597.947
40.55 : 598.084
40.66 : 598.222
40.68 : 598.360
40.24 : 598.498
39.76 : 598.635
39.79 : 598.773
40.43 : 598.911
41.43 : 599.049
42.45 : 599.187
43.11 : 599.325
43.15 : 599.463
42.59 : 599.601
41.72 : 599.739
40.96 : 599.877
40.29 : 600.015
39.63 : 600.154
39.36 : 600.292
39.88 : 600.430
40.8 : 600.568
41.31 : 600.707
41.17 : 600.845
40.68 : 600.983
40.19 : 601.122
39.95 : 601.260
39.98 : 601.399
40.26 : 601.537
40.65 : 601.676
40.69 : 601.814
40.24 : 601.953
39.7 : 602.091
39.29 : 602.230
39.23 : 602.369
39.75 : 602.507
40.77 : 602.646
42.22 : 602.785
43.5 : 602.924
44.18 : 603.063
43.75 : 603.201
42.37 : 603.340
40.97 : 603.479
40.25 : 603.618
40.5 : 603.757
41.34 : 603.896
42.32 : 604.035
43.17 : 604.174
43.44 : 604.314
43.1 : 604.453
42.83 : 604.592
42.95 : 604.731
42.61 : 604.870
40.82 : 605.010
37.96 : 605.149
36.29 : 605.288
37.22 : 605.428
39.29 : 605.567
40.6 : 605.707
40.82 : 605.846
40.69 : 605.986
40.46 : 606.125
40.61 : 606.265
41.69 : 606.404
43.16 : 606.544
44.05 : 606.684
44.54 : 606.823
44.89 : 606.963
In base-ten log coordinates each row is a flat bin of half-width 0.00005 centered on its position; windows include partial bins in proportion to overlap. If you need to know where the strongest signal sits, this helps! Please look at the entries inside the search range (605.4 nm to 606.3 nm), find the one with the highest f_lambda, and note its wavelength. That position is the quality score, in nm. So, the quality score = 605.846 nm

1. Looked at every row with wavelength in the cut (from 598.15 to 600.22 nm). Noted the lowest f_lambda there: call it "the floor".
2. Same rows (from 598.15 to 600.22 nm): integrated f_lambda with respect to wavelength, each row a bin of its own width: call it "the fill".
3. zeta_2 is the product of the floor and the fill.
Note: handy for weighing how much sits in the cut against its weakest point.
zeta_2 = 3373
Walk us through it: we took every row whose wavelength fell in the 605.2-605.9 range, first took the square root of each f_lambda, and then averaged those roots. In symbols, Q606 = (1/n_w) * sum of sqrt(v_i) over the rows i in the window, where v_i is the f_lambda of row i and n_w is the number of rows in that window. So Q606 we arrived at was 6.23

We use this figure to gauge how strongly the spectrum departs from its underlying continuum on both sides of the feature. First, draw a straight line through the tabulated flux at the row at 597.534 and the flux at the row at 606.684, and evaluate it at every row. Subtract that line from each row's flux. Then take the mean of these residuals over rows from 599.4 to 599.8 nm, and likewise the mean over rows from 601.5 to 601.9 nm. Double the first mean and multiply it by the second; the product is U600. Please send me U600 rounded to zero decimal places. 16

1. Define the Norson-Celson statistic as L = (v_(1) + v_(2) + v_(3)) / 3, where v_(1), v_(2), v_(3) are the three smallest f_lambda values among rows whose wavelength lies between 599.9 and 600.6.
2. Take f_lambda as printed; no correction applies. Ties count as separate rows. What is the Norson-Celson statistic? 39.6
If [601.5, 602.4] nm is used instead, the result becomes 39.4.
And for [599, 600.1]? 40.9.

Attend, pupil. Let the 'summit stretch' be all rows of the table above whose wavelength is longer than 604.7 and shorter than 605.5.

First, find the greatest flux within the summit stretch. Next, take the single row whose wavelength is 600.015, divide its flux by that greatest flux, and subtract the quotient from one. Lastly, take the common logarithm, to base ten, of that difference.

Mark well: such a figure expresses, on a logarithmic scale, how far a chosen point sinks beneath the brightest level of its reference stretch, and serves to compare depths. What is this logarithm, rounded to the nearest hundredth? -1.21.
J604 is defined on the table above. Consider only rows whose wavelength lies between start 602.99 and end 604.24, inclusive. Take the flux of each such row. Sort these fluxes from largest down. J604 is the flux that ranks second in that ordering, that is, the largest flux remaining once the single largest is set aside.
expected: 43.75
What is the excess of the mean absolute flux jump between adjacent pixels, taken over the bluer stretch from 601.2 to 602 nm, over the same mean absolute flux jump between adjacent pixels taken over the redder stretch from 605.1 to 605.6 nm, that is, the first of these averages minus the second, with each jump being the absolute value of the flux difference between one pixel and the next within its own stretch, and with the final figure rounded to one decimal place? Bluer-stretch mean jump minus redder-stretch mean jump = -1.3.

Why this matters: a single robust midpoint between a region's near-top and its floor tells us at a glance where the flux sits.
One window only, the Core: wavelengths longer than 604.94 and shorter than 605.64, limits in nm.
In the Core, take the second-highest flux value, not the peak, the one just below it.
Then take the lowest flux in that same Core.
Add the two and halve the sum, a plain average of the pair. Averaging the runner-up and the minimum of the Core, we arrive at 37.8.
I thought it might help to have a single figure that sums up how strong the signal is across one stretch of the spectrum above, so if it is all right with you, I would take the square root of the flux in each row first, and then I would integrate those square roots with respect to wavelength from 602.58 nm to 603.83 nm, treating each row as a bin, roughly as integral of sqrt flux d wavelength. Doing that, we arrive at 8.11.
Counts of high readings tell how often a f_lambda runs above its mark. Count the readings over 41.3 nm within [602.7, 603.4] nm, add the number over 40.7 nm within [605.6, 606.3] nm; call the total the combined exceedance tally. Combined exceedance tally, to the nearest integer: 6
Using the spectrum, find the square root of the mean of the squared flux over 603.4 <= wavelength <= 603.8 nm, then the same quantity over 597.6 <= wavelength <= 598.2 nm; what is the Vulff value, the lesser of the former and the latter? 40.6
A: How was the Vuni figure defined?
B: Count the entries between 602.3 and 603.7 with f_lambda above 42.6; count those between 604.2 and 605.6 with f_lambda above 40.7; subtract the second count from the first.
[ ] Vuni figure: -3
